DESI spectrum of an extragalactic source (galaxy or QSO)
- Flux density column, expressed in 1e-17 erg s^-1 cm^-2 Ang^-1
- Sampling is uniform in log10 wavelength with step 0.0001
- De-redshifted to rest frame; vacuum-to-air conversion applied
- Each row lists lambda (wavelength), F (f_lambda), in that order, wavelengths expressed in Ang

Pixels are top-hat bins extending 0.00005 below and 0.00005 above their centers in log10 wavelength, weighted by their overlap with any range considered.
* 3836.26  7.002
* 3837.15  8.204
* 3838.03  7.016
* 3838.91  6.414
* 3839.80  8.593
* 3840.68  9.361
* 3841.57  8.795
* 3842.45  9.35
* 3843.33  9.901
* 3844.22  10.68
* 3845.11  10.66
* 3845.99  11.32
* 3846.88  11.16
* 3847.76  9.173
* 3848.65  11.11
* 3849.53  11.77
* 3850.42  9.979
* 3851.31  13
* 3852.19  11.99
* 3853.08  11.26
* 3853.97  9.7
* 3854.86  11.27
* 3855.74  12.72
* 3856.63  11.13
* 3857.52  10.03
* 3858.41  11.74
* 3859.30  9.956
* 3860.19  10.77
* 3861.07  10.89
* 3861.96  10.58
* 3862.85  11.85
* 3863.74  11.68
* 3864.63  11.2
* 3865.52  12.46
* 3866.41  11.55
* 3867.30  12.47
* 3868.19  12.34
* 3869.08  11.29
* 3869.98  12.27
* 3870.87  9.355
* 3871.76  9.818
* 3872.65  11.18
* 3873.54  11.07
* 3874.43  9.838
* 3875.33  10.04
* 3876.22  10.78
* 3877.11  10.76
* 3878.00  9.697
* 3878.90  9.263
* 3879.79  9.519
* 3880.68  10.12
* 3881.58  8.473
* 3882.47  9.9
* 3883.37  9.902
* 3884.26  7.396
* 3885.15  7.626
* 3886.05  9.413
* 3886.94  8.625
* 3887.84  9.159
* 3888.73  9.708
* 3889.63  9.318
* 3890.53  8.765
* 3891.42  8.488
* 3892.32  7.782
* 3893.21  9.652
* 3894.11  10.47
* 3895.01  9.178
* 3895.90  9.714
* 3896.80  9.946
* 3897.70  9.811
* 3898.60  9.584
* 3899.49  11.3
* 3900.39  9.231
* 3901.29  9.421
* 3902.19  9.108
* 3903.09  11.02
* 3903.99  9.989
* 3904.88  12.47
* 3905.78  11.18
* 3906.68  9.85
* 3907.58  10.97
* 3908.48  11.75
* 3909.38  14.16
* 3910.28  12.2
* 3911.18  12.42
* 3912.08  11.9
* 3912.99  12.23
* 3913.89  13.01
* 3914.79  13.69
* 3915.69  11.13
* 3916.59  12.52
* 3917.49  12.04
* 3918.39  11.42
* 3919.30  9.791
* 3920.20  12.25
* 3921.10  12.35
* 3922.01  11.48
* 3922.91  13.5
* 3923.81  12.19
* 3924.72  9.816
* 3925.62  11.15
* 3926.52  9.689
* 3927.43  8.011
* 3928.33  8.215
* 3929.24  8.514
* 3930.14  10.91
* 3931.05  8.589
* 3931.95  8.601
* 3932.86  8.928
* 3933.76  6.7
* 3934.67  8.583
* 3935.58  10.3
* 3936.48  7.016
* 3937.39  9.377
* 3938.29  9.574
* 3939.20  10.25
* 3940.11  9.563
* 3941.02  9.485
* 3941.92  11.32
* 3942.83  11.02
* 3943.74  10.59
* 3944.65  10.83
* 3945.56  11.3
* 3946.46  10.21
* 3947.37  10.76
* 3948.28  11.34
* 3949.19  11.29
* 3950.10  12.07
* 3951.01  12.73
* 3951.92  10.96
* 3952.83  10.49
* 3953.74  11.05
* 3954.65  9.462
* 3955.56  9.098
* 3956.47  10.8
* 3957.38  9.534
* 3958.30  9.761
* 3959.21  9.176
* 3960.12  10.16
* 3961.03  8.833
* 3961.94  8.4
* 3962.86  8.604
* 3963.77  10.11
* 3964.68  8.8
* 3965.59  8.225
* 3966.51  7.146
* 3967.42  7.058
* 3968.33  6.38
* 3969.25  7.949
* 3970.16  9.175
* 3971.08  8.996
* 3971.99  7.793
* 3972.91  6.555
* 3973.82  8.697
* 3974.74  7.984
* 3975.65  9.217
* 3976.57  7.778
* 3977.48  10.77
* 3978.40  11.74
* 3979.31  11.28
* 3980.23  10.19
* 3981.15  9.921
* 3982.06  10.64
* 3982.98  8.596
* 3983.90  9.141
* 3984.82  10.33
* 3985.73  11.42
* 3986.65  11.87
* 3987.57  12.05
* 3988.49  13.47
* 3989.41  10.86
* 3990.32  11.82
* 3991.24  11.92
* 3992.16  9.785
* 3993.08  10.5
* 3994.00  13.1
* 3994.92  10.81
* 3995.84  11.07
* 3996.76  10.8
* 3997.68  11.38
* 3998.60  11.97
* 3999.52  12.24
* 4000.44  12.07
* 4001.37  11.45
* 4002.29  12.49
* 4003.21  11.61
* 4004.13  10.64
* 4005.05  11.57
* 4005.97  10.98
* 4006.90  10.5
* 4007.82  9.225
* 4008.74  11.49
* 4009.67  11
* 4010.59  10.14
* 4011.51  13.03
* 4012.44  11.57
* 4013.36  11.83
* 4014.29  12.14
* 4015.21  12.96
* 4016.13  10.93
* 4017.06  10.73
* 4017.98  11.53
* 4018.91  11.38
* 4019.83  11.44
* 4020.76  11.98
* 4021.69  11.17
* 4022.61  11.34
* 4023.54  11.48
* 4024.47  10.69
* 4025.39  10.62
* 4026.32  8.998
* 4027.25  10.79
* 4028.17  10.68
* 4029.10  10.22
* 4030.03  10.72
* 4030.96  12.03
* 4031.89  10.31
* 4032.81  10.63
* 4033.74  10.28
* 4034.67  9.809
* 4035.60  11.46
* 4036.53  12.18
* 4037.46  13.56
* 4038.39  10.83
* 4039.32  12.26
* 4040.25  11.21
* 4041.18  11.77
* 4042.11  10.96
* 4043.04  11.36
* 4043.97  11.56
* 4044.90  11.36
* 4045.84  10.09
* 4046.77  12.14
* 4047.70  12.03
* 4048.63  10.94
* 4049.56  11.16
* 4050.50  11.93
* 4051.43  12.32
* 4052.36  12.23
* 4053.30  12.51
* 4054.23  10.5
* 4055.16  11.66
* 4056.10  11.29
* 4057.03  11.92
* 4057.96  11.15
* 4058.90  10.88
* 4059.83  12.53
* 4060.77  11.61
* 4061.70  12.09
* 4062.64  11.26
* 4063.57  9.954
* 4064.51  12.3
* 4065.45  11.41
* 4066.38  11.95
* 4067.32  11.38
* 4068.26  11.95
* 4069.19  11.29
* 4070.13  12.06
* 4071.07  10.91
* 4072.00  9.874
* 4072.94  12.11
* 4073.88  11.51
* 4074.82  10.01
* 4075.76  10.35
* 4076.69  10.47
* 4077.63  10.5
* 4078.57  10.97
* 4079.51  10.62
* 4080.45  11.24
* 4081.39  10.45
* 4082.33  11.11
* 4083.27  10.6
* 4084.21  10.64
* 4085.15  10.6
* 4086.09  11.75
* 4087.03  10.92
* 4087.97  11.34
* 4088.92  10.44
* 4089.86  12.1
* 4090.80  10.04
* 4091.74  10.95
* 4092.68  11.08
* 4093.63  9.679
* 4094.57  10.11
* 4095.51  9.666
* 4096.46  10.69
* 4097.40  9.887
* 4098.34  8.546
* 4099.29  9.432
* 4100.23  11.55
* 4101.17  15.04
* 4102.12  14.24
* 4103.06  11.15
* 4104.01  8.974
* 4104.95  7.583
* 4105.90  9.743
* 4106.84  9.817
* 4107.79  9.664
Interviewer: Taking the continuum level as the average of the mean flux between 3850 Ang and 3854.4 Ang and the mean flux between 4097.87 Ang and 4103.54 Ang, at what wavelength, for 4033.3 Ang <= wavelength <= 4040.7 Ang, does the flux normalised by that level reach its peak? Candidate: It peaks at 4037.46 Ang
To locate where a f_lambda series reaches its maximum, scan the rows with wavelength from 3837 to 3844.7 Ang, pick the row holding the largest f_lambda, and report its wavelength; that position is 3844.22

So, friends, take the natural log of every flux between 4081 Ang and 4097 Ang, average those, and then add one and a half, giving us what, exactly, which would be 3.87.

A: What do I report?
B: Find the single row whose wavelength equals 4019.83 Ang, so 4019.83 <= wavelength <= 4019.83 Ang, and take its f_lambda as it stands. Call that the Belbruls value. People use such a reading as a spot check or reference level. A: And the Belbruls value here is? 11.44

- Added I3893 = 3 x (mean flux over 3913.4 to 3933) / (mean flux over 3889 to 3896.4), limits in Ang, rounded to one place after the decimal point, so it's 3.5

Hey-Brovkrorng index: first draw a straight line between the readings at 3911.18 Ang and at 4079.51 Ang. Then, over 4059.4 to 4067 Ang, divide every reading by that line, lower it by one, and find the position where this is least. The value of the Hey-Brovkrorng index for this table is 4063.57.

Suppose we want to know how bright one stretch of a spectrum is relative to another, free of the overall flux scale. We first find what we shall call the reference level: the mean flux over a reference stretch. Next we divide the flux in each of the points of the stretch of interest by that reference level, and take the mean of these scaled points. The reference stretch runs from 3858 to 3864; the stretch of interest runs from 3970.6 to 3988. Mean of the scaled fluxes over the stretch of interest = 0.88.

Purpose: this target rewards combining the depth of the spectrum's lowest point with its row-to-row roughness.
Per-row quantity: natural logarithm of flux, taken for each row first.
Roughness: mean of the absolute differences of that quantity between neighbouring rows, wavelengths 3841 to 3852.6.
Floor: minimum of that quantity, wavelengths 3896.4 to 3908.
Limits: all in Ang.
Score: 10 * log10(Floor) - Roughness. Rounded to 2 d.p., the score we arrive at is 3.34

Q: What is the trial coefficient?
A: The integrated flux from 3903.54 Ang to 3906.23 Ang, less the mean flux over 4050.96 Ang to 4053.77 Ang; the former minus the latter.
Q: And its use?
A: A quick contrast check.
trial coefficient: 17.9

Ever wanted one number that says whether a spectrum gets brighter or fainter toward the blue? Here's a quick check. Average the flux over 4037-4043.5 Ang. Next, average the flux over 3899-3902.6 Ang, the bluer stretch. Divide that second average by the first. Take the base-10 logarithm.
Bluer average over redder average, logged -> -0.08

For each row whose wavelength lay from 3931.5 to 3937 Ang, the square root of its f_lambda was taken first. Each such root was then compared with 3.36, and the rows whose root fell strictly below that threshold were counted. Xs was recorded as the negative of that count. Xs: -6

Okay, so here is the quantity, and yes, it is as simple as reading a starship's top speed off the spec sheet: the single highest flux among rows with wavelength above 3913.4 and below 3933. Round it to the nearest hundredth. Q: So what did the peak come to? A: 13.69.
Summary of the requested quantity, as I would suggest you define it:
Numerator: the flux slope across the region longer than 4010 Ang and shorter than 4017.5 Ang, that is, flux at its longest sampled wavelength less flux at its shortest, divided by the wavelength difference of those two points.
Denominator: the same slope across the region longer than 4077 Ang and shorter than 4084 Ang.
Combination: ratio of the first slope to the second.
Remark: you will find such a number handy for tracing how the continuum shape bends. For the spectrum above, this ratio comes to 5.1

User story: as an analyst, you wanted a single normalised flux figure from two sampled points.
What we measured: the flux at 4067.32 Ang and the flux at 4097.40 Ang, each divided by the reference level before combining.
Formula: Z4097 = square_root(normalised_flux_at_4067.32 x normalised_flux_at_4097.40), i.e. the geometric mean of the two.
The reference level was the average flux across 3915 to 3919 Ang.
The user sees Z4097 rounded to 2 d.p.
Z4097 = 0.90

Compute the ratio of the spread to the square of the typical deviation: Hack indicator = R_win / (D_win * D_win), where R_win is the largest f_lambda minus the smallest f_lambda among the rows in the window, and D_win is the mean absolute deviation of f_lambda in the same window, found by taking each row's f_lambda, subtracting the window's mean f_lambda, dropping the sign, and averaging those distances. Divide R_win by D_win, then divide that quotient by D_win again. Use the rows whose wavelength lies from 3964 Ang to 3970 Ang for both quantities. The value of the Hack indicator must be 4.5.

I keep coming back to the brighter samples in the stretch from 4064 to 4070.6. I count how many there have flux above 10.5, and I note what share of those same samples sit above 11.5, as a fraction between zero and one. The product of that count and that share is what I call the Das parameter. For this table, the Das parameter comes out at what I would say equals 4.0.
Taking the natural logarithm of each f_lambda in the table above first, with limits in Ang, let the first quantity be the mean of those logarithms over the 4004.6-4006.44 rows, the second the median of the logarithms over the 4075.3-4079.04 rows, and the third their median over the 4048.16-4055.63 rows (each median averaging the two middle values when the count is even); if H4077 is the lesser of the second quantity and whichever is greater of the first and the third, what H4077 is 2.35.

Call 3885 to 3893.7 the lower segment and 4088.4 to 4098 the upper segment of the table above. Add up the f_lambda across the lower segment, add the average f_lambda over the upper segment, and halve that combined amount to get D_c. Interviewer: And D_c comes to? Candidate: 49.5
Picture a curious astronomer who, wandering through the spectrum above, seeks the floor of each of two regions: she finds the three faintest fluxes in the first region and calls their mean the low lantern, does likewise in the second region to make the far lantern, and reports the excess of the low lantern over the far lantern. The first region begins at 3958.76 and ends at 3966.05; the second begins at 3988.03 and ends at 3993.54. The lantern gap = -2.0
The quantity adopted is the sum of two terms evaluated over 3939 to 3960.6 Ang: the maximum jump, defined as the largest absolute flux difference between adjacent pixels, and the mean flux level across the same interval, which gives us 12.4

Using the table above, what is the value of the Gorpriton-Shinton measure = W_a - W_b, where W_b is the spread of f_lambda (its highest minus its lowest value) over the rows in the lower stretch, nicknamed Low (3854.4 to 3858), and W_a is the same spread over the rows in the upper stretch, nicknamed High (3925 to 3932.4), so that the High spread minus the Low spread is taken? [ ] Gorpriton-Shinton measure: 0.4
